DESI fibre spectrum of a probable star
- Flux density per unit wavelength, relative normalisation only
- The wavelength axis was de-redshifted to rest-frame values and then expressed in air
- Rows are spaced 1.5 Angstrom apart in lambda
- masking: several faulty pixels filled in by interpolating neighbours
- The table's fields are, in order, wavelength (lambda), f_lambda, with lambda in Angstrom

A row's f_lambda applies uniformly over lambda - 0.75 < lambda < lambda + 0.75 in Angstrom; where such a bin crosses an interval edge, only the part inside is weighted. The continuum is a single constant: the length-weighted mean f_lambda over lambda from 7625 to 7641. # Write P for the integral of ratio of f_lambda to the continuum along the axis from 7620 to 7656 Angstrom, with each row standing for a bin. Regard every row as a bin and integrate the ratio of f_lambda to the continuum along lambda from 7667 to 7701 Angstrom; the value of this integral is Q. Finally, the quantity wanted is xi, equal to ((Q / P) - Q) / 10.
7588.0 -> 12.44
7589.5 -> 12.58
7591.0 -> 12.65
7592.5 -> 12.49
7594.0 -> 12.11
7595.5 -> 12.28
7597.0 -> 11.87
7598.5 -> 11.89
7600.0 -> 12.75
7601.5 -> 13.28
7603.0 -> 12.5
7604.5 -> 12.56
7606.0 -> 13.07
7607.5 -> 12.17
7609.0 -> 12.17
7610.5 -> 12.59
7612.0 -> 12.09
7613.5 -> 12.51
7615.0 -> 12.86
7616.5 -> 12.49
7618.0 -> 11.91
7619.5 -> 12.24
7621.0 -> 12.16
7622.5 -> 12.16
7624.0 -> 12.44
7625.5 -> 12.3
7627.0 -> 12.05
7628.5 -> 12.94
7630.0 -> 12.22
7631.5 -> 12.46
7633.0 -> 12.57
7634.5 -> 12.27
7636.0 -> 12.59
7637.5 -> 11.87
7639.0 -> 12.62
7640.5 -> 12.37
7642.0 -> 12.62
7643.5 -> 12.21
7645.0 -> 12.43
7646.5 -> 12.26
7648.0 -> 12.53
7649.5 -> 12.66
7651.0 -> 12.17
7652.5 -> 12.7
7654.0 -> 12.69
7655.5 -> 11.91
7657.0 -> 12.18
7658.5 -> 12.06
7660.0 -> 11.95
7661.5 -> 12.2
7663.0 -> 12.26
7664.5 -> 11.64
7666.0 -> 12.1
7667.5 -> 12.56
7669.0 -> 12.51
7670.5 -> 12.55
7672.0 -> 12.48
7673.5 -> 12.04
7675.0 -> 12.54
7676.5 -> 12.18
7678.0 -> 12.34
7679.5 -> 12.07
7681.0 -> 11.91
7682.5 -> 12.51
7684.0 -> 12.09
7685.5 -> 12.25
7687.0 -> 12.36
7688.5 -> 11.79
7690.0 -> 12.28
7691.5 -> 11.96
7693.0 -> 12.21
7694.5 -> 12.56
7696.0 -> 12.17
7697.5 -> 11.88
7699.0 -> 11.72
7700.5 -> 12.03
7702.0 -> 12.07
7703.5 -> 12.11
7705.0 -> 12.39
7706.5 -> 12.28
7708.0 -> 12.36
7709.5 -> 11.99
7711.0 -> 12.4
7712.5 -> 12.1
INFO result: -3.26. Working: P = 36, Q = 34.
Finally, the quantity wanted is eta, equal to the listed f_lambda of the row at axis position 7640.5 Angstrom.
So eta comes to 12.37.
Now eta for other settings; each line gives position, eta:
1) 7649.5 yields 12.66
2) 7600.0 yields 12.75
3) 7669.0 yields 12.51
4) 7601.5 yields 13.28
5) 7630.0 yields 12.22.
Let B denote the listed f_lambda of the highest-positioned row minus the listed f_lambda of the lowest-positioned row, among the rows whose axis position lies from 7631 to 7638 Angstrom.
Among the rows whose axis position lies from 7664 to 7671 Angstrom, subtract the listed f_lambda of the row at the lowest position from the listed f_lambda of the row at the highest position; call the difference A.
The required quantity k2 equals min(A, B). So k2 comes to -0.6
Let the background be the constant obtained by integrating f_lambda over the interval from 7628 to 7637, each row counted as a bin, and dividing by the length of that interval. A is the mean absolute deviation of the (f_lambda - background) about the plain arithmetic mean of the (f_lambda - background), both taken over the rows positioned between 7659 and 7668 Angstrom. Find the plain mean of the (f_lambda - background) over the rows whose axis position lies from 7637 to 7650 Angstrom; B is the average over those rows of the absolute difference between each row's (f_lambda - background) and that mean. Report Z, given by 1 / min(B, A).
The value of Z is 5.1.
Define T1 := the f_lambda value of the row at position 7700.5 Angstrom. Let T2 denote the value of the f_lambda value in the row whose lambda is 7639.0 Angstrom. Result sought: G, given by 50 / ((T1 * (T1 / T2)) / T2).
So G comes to 55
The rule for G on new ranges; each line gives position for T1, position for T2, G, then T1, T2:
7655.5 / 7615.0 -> 58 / 11.91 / 12.86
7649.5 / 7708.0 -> 48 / 12.66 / 12.36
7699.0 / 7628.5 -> 61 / 11.72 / 12.94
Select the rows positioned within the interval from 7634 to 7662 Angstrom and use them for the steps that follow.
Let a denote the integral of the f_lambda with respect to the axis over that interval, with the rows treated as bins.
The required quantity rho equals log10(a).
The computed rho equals 2.54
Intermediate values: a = 345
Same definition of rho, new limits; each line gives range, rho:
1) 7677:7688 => 2.13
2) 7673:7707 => 2.62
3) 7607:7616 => 2.05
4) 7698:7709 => 2.13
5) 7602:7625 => 2.46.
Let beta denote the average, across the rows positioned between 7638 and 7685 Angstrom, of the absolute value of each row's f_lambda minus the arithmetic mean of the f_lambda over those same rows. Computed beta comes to 0.232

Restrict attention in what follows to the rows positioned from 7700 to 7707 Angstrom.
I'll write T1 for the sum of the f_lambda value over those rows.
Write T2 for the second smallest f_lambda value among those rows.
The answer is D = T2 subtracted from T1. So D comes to 49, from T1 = 61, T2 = 12.07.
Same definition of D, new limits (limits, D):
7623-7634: 75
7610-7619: 62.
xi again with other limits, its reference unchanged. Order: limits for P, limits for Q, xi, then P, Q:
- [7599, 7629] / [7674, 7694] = -1.90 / 30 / 20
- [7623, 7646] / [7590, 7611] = -2.02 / 23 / 21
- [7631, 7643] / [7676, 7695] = -1.71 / 12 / 19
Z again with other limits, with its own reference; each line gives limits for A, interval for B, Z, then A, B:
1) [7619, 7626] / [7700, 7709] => 11.4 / 0.088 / 0.14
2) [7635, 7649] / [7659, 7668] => 5.3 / 0.188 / 0.22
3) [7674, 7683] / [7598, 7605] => 4.9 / 0.205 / 0.34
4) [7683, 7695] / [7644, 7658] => 5.5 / 0.181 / 0.23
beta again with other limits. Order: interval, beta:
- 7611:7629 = 0.252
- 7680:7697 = 0.187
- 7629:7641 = 0.189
